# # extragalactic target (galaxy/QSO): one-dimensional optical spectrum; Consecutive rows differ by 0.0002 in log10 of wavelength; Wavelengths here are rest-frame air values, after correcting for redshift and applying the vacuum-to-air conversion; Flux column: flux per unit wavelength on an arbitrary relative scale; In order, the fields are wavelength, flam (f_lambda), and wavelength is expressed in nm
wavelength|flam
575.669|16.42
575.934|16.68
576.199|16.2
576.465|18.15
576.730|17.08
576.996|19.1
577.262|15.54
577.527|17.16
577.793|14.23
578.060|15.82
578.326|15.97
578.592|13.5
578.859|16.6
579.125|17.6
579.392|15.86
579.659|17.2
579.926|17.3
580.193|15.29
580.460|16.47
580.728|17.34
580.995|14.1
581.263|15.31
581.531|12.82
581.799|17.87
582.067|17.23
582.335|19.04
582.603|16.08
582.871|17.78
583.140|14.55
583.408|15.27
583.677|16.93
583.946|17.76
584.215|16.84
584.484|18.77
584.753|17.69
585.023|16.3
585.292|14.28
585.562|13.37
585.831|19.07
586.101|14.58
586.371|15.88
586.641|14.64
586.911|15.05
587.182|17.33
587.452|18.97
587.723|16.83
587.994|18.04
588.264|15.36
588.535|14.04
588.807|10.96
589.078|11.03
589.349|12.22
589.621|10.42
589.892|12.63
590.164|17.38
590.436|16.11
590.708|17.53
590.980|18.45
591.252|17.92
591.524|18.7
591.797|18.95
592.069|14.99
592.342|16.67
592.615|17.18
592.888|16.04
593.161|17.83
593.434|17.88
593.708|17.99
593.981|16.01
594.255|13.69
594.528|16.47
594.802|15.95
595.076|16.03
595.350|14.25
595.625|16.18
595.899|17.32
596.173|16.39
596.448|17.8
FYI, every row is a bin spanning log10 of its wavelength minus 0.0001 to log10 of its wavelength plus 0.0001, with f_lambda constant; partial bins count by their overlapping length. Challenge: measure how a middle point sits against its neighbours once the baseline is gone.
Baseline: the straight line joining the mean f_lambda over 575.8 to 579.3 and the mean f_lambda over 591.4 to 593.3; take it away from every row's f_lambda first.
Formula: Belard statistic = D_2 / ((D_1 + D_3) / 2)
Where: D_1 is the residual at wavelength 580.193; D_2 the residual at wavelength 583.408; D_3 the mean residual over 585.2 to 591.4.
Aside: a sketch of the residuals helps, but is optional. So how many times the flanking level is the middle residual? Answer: 1.0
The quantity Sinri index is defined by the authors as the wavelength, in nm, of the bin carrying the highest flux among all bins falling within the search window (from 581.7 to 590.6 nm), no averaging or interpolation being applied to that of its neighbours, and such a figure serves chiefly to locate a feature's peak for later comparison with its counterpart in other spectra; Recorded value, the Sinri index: 585.831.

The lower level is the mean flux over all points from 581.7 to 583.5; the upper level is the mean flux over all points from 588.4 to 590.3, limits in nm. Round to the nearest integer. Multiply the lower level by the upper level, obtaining 213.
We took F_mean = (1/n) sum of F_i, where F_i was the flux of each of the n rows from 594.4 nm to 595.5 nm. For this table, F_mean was 15.7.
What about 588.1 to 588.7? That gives 14.7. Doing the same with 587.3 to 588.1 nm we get 17.9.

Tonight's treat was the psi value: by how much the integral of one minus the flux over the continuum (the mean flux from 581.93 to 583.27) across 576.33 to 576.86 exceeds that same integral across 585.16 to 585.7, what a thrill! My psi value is -0.12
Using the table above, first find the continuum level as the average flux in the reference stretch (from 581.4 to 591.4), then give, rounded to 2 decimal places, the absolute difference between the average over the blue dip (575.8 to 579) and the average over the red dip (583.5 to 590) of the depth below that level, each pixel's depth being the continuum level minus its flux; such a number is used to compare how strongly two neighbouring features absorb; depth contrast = 0.96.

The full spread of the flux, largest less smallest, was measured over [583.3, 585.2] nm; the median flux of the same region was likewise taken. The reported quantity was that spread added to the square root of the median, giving 7.6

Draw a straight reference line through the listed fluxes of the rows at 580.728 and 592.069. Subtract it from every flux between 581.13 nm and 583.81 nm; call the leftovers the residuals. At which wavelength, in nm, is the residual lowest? 581.531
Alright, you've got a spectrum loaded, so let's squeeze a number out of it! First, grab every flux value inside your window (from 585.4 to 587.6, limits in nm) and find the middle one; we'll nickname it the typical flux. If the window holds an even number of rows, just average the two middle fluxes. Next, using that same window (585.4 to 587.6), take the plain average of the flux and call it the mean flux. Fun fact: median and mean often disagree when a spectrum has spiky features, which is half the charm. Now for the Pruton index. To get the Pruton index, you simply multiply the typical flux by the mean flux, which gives 249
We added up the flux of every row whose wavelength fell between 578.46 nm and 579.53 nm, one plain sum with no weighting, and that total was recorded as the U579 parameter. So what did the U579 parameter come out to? 63.6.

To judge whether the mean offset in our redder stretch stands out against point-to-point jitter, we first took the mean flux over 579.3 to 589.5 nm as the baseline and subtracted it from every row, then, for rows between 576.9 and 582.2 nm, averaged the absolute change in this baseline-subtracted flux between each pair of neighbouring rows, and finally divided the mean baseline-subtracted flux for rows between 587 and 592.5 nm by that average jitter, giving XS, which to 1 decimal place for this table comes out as -0.1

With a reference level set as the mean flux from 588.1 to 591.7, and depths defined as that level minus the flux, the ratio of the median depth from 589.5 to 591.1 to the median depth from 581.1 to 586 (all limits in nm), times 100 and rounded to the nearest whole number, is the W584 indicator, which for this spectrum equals 93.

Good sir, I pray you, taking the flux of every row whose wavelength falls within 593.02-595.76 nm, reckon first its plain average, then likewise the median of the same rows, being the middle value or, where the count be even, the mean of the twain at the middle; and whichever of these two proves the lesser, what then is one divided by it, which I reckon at 0.0621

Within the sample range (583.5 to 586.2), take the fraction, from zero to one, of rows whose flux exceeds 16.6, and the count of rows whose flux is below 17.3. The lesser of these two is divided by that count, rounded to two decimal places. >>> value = 0.10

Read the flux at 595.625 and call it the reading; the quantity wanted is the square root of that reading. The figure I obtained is 4.02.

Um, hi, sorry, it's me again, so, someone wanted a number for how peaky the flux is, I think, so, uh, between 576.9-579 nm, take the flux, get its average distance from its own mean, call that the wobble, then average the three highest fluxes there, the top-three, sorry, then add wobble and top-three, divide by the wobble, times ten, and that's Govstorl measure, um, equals 154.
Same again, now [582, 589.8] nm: 106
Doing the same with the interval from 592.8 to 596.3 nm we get 203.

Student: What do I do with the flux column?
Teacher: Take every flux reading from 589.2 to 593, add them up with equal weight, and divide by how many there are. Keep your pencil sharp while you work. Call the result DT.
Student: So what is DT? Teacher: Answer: 16.1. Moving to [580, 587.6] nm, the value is 16.3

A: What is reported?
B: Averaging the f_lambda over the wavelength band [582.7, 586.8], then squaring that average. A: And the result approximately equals 264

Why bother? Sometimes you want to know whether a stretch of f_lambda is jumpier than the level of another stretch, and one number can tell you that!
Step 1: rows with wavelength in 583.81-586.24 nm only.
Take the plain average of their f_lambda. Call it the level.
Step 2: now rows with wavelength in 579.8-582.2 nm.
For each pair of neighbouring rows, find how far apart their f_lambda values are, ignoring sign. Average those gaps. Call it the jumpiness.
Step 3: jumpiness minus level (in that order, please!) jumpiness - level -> -14.4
